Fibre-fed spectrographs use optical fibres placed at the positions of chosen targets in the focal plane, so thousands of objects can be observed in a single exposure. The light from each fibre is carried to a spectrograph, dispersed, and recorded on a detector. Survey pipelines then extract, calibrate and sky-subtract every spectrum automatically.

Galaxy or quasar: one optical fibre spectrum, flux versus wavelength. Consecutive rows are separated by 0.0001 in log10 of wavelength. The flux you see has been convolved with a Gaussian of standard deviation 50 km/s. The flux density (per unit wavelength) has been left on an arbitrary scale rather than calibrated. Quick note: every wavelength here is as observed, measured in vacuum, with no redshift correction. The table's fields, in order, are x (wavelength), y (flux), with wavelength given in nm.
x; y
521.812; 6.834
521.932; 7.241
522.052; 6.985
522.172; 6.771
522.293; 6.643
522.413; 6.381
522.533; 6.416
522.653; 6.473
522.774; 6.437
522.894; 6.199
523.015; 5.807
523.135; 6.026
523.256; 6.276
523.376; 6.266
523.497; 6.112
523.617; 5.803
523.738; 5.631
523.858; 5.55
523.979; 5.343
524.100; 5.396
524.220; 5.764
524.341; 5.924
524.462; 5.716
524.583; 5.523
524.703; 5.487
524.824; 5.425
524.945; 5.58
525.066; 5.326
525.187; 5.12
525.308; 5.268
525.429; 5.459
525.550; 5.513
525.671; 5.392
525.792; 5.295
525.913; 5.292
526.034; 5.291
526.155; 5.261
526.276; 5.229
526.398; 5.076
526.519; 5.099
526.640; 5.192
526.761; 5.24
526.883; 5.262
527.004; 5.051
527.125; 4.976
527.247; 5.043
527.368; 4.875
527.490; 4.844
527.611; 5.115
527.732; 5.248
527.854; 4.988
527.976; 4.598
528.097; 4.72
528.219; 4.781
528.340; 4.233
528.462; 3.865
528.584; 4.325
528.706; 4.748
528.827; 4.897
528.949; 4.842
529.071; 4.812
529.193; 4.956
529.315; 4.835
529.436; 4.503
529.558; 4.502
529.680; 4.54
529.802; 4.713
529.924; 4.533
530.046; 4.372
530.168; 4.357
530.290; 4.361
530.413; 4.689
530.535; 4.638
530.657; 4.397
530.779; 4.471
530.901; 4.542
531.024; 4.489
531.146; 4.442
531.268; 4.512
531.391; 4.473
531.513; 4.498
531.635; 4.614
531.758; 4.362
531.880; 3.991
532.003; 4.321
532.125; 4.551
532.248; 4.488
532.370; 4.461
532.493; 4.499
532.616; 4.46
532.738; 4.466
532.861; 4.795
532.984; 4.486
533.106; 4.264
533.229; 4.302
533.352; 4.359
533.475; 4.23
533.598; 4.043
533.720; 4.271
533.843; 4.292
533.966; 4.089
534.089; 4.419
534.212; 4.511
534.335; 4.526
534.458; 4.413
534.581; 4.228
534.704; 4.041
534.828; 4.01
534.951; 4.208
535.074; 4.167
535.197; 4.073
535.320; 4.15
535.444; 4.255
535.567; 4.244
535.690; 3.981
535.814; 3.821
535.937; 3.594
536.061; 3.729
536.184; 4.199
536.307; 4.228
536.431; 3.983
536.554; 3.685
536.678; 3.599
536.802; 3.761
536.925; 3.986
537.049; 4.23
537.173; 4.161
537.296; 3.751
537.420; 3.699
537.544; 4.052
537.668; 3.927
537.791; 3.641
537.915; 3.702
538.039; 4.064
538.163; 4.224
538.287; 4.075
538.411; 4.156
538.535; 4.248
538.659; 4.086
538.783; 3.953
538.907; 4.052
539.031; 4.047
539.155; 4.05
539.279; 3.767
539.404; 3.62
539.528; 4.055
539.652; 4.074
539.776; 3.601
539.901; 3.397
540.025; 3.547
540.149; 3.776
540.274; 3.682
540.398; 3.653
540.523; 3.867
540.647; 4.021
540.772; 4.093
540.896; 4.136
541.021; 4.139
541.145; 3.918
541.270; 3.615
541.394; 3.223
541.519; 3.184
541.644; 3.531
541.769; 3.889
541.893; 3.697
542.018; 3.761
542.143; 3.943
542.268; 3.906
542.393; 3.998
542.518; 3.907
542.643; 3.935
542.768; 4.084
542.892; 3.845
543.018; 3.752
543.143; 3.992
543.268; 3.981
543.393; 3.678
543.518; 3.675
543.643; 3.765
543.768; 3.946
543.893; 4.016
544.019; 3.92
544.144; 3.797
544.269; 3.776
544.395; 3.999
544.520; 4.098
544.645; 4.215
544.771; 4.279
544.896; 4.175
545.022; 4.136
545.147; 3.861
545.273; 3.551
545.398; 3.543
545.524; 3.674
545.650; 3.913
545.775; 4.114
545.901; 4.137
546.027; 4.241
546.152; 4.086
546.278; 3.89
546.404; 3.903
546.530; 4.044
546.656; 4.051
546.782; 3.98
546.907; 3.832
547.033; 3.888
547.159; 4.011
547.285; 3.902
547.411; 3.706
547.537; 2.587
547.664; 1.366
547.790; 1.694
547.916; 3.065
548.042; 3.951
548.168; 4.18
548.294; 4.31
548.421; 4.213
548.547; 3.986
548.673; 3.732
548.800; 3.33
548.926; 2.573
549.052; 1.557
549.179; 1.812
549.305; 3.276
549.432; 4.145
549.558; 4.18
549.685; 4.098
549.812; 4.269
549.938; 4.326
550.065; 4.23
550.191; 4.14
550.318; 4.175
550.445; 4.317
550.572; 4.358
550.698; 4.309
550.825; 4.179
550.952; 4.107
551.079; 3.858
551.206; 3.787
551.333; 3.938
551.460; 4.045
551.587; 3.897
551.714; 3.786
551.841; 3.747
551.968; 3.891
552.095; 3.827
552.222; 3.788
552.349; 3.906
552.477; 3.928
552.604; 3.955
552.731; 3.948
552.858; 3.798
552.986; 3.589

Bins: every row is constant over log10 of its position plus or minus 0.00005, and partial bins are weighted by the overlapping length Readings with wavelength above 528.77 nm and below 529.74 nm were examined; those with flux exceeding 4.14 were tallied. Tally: 8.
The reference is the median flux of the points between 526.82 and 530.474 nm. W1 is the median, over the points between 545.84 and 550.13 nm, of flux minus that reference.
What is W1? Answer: -0.80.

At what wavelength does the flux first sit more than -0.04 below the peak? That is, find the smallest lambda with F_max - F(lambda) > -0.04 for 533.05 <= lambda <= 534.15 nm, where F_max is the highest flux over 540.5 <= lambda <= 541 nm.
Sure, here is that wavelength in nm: 533.598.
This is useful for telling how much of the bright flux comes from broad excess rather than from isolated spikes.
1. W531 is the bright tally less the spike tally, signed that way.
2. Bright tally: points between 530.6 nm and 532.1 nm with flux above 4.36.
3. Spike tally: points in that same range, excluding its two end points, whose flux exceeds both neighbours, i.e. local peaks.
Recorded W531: 7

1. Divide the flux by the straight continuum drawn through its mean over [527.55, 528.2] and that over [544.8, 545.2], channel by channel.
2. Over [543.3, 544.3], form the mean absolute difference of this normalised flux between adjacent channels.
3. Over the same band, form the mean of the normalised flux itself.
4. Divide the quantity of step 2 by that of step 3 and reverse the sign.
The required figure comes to -0.022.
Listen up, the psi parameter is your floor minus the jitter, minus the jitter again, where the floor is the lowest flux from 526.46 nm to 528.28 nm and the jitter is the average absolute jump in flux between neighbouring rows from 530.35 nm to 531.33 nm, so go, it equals 4.4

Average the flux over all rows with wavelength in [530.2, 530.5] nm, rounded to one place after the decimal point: 4.5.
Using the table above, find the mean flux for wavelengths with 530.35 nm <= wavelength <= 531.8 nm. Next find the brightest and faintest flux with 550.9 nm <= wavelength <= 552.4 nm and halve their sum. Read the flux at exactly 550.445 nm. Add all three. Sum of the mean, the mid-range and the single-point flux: 12.8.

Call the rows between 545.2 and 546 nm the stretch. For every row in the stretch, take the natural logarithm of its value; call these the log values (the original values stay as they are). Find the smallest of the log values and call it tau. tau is 1.26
